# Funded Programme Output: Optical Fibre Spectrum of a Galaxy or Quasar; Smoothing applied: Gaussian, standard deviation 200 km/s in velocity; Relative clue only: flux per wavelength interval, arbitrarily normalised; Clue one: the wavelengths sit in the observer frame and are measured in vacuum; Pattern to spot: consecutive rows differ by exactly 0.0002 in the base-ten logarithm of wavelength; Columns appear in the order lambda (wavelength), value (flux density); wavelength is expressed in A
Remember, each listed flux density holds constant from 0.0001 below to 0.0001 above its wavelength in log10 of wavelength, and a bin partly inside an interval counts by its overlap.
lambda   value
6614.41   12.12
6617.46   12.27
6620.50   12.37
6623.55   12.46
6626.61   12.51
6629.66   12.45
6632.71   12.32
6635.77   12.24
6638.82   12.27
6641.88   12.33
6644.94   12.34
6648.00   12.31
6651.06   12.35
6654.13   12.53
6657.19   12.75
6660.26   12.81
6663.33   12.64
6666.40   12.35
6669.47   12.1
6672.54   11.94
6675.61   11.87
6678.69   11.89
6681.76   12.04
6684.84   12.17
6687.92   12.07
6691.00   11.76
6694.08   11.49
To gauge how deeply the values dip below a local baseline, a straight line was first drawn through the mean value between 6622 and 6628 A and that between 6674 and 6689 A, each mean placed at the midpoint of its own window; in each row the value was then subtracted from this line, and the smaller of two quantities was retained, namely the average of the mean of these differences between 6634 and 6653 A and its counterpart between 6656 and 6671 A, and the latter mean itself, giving -0.37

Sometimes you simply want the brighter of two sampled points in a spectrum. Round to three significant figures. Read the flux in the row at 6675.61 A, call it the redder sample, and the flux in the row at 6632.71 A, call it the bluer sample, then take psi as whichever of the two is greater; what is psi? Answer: 12.3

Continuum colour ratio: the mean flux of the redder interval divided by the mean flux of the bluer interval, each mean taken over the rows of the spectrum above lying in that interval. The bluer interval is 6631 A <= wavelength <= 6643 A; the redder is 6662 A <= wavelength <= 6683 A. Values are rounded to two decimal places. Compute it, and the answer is 0.99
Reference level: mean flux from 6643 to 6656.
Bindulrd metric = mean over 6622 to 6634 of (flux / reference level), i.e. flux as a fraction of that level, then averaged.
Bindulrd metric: 1.00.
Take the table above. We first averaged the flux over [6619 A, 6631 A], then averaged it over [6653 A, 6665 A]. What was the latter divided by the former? 1.019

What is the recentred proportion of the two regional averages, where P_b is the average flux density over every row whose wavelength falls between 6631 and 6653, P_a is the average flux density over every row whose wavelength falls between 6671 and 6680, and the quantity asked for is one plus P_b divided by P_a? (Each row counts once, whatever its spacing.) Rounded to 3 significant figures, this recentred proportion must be 2.03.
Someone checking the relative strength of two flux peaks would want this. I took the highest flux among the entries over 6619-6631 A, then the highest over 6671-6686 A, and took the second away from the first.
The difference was 0.3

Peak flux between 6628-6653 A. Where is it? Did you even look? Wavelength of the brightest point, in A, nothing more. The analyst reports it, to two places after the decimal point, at 6629.66 A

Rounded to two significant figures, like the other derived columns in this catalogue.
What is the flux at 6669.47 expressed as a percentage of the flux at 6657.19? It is 95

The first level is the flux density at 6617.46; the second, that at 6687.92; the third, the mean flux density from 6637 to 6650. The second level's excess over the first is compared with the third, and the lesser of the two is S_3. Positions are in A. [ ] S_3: -0.20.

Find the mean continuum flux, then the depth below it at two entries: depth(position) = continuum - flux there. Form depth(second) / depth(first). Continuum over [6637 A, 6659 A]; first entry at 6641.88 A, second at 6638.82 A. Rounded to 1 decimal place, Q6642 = 1.7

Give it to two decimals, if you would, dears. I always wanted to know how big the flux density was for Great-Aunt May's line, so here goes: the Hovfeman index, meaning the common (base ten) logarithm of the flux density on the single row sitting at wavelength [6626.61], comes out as 1.10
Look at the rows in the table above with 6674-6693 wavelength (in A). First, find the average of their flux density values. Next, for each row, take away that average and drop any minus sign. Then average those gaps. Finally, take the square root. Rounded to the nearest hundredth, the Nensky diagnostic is 0.36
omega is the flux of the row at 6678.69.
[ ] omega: 11.89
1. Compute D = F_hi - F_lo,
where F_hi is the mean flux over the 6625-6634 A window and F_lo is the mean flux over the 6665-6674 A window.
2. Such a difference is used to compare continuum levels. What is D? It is 0.3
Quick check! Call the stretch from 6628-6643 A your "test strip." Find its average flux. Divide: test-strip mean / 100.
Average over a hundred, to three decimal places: 0.123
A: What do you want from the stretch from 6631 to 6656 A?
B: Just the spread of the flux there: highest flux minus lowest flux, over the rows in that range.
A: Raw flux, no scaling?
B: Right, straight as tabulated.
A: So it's 0.29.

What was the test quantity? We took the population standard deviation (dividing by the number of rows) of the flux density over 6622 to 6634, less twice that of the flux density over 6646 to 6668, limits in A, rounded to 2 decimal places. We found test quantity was -0.31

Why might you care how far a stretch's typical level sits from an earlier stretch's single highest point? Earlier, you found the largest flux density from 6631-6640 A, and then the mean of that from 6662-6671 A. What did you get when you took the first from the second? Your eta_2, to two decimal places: 0.04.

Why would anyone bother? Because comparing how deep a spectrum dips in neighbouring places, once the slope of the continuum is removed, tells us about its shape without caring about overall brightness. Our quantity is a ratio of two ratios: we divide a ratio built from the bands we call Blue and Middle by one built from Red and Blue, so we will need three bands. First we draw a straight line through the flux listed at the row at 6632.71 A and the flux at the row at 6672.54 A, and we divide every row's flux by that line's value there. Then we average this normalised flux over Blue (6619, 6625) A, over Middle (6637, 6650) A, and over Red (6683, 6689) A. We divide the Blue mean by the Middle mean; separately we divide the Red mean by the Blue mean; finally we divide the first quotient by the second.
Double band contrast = 0.966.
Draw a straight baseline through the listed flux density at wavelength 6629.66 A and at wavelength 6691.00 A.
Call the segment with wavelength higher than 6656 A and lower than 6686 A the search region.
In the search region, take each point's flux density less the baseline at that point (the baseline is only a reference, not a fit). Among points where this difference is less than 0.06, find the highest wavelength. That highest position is 6678.69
